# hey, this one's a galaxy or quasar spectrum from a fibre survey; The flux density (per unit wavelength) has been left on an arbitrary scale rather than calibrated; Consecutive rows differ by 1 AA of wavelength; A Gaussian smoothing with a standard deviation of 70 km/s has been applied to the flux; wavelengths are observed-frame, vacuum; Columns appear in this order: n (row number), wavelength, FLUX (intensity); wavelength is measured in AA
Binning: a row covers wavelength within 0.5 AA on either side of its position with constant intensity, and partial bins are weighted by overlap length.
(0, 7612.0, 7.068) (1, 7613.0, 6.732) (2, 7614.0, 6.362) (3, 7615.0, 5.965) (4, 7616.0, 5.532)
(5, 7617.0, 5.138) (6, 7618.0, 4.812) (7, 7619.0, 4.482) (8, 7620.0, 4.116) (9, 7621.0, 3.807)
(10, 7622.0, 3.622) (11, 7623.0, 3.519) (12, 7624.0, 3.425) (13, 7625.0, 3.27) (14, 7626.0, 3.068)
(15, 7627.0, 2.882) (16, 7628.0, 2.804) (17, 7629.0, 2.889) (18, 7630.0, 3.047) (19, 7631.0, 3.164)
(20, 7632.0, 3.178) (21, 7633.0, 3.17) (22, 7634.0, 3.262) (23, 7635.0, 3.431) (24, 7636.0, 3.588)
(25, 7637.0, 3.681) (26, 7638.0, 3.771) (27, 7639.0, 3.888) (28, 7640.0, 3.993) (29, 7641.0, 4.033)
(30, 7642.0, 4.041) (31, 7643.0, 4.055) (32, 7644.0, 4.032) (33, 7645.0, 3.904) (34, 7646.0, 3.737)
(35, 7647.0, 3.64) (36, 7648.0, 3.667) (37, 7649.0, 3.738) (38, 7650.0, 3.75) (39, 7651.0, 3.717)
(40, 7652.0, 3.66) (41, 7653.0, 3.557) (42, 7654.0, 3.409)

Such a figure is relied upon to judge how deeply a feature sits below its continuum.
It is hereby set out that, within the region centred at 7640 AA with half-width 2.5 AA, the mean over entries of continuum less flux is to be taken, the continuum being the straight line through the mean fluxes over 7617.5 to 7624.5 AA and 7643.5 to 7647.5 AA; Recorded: -0.1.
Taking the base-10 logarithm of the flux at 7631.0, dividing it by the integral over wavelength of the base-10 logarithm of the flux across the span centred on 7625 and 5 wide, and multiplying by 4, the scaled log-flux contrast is 0.8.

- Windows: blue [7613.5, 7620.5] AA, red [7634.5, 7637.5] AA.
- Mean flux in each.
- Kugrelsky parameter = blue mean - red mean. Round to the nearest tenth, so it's 1.6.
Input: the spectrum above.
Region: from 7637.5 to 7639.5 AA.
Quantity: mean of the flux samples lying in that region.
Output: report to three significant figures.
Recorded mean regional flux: 3.83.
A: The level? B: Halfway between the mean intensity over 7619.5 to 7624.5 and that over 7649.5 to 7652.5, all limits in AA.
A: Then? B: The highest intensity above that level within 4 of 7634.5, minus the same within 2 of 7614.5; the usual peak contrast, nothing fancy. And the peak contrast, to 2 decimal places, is -2.96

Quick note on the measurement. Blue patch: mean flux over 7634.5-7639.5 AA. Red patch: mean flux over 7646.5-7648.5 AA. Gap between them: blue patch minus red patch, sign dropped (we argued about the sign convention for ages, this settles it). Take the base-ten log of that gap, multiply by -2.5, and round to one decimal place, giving 4.3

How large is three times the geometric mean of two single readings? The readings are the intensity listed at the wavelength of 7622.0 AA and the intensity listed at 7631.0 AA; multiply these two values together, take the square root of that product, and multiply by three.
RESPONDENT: 10.2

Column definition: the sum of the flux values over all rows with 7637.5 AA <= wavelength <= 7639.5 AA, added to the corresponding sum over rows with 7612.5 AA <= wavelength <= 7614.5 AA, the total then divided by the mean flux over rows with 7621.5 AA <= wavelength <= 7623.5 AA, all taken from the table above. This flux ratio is 5.8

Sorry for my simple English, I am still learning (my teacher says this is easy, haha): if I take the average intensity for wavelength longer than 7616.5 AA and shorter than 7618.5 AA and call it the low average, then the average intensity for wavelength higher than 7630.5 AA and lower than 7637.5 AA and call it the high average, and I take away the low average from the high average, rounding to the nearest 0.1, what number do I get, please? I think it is -1.6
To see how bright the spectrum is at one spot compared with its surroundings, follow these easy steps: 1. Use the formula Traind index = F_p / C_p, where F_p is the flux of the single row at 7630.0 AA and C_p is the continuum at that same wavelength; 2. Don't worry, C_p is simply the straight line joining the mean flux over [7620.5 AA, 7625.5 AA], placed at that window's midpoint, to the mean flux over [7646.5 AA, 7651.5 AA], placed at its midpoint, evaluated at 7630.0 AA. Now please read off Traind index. 0.85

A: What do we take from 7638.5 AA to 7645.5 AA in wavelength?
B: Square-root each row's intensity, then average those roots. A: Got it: 2.00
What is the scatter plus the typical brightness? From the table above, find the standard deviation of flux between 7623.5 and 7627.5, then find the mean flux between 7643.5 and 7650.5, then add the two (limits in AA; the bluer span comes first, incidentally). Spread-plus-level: 4.0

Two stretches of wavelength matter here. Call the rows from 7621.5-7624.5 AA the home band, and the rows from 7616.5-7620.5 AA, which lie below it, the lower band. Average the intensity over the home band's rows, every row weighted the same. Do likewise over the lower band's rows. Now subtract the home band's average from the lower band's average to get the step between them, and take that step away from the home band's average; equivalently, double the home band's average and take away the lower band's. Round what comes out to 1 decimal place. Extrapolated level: 2.4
